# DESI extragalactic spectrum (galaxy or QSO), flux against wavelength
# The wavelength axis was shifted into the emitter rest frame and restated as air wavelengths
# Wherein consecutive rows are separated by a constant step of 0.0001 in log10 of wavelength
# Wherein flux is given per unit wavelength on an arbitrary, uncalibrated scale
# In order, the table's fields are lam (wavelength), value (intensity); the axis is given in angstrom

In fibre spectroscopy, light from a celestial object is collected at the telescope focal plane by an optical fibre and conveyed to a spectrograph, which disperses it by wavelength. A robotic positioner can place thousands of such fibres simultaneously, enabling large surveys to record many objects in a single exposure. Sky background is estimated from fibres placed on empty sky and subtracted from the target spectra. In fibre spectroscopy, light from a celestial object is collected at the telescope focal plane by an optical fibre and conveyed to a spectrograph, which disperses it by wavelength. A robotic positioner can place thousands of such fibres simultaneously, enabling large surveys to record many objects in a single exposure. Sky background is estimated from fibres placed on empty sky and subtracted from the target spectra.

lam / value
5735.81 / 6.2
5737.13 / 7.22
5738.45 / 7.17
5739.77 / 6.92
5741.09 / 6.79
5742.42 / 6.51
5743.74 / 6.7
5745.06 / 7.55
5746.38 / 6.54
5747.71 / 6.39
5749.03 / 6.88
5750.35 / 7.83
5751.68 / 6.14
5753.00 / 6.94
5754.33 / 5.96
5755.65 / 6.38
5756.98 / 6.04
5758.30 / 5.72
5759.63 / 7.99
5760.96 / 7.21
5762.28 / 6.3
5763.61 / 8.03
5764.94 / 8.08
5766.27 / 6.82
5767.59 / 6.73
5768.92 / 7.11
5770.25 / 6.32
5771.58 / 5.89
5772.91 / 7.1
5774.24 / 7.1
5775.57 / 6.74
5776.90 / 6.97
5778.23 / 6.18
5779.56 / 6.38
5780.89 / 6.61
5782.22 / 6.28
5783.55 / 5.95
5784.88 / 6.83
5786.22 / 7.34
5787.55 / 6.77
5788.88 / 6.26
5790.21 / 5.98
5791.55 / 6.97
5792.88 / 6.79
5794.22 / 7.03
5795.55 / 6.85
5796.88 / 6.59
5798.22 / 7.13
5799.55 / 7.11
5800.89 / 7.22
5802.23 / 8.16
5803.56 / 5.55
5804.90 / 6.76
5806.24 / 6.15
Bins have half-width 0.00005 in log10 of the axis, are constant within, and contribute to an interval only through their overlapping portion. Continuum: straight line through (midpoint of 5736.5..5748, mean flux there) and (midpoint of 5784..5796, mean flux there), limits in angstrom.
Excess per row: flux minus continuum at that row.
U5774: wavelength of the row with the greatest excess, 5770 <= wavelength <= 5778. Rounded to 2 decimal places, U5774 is 5774.24 angstrom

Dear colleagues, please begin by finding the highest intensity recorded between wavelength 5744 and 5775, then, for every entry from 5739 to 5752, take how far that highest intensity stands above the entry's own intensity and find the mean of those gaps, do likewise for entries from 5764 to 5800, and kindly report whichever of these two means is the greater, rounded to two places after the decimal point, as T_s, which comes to 1.34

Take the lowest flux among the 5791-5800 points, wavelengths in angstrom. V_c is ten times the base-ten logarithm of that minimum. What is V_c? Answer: 8.19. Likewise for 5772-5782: 7.91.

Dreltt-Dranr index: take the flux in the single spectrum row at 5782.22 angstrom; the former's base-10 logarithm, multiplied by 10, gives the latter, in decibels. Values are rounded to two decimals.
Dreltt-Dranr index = 7.98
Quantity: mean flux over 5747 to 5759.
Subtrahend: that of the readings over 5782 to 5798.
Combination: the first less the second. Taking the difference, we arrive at -0.2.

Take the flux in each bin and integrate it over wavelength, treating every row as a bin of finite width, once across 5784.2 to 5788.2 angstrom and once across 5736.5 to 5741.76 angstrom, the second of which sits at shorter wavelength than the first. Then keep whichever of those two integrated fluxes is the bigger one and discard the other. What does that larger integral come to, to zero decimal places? 37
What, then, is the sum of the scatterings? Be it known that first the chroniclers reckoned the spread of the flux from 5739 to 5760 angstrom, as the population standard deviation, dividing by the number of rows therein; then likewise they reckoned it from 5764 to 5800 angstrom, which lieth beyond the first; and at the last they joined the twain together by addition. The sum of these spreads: 1.10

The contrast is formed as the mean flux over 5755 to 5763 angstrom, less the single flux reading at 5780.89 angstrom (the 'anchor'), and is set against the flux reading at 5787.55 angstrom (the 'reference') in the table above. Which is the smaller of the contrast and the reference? 0.00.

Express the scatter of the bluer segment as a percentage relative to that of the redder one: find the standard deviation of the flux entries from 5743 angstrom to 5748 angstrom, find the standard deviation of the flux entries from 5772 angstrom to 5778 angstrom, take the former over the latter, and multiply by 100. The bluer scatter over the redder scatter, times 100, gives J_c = 306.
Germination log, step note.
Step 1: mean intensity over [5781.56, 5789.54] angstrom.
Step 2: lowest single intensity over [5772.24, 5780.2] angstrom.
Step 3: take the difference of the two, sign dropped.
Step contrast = 0.39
